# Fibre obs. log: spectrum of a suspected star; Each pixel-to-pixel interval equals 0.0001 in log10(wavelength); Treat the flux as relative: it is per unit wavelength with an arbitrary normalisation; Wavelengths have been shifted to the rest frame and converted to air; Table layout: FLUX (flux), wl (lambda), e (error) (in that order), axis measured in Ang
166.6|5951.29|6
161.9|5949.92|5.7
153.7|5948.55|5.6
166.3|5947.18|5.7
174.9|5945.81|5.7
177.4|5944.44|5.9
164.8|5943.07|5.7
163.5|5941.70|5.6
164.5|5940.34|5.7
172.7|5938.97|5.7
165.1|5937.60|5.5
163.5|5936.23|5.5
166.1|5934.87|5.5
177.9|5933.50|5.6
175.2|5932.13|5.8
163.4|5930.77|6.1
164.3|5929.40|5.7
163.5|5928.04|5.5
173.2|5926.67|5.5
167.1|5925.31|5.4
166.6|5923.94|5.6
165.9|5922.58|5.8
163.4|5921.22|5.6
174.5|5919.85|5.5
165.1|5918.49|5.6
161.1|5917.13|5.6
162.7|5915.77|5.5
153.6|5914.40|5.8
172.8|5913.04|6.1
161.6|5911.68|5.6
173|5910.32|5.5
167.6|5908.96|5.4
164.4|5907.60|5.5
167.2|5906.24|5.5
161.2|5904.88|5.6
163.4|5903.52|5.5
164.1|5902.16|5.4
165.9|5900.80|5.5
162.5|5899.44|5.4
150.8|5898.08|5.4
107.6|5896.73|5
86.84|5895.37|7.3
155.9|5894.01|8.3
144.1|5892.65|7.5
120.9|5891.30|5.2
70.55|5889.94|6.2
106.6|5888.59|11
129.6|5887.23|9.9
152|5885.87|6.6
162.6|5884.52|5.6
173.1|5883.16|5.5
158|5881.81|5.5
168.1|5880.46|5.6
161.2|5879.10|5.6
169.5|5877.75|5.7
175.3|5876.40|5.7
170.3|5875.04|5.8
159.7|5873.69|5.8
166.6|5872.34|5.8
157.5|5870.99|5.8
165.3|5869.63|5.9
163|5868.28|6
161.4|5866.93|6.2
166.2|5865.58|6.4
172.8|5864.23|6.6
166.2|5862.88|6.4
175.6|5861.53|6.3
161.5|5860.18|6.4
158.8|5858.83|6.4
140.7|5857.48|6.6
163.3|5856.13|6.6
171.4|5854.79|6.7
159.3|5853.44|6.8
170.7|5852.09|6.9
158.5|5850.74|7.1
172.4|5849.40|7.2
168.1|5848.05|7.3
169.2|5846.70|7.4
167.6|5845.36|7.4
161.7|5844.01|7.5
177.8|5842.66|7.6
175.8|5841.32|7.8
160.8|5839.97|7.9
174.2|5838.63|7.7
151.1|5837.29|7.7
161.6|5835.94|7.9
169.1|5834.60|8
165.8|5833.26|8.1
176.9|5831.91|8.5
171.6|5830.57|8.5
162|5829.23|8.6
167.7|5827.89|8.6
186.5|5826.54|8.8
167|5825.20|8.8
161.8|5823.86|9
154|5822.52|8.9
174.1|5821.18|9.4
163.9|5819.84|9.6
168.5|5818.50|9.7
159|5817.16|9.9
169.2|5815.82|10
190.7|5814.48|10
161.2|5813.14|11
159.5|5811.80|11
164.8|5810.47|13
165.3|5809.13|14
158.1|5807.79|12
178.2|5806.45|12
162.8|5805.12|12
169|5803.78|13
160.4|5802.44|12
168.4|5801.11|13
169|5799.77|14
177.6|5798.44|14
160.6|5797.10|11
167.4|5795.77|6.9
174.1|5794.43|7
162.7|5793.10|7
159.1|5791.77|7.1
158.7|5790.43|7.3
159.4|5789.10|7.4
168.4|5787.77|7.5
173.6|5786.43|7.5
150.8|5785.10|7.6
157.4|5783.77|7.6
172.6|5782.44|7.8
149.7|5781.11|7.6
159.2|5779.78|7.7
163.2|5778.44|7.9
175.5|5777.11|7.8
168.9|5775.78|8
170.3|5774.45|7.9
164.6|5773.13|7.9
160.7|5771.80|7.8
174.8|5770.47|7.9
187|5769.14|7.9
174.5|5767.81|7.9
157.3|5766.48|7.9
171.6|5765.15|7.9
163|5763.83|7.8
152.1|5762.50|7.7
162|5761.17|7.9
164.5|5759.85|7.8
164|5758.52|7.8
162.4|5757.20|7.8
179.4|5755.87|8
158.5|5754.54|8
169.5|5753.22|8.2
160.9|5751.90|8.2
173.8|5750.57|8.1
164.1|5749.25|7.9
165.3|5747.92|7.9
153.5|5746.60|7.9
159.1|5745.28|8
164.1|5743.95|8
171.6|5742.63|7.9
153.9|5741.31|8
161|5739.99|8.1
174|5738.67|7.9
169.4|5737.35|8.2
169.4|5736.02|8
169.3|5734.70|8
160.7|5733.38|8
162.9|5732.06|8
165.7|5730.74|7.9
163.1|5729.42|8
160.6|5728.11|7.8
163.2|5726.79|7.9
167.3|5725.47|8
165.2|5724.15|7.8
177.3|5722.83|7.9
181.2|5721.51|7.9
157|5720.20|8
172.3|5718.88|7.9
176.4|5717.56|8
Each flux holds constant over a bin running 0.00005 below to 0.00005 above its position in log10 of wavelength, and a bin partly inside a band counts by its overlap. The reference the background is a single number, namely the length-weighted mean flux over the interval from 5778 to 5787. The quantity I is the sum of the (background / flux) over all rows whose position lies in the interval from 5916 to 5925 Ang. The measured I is 5.8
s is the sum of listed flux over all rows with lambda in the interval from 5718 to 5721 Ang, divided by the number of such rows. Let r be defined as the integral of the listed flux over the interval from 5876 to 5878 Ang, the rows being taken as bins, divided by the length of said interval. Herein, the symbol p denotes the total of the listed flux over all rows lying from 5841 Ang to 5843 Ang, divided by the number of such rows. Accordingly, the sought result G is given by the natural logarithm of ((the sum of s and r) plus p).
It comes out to 6.24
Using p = 177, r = 173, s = 165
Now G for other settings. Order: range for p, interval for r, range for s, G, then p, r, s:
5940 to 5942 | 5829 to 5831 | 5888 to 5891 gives 6.04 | 164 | 167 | 89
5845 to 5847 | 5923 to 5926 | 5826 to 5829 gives 6.24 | 168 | 167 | 177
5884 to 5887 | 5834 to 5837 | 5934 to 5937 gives 6.18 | 157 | 163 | 165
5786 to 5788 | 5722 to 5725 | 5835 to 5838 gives 6.21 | 171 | 171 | 156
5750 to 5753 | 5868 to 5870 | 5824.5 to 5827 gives 6.23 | 167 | 164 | 177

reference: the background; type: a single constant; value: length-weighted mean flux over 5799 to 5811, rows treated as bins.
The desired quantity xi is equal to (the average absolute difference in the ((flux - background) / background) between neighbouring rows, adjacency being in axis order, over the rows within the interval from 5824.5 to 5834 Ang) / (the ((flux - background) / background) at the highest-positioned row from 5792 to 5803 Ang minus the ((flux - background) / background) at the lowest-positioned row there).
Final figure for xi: -5.1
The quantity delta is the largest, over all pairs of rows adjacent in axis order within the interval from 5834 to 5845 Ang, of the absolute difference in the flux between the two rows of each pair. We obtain 23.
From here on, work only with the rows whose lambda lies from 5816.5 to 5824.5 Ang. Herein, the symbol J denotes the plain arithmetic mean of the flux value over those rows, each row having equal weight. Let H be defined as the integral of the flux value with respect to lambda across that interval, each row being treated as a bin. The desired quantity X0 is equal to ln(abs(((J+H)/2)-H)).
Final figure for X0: 6.35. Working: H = 1309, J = 164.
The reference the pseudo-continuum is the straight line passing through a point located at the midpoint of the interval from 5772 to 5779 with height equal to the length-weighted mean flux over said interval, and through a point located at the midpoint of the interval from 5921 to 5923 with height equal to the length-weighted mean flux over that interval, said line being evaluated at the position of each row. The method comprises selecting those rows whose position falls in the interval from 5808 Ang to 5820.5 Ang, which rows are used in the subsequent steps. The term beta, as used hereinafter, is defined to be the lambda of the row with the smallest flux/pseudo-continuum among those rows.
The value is 5817.16 Ang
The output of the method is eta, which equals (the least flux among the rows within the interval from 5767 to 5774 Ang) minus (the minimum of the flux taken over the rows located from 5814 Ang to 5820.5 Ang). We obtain 2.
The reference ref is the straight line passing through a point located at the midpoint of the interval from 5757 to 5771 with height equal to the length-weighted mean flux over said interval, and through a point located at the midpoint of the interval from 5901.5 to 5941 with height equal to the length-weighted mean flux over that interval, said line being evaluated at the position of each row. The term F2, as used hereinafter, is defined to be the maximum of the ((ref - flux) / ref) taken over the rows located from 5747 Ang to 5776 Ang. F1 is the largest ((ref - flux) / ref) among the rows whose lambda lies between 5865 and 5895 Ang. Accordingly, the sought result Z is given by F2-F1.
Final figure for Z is -0.5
